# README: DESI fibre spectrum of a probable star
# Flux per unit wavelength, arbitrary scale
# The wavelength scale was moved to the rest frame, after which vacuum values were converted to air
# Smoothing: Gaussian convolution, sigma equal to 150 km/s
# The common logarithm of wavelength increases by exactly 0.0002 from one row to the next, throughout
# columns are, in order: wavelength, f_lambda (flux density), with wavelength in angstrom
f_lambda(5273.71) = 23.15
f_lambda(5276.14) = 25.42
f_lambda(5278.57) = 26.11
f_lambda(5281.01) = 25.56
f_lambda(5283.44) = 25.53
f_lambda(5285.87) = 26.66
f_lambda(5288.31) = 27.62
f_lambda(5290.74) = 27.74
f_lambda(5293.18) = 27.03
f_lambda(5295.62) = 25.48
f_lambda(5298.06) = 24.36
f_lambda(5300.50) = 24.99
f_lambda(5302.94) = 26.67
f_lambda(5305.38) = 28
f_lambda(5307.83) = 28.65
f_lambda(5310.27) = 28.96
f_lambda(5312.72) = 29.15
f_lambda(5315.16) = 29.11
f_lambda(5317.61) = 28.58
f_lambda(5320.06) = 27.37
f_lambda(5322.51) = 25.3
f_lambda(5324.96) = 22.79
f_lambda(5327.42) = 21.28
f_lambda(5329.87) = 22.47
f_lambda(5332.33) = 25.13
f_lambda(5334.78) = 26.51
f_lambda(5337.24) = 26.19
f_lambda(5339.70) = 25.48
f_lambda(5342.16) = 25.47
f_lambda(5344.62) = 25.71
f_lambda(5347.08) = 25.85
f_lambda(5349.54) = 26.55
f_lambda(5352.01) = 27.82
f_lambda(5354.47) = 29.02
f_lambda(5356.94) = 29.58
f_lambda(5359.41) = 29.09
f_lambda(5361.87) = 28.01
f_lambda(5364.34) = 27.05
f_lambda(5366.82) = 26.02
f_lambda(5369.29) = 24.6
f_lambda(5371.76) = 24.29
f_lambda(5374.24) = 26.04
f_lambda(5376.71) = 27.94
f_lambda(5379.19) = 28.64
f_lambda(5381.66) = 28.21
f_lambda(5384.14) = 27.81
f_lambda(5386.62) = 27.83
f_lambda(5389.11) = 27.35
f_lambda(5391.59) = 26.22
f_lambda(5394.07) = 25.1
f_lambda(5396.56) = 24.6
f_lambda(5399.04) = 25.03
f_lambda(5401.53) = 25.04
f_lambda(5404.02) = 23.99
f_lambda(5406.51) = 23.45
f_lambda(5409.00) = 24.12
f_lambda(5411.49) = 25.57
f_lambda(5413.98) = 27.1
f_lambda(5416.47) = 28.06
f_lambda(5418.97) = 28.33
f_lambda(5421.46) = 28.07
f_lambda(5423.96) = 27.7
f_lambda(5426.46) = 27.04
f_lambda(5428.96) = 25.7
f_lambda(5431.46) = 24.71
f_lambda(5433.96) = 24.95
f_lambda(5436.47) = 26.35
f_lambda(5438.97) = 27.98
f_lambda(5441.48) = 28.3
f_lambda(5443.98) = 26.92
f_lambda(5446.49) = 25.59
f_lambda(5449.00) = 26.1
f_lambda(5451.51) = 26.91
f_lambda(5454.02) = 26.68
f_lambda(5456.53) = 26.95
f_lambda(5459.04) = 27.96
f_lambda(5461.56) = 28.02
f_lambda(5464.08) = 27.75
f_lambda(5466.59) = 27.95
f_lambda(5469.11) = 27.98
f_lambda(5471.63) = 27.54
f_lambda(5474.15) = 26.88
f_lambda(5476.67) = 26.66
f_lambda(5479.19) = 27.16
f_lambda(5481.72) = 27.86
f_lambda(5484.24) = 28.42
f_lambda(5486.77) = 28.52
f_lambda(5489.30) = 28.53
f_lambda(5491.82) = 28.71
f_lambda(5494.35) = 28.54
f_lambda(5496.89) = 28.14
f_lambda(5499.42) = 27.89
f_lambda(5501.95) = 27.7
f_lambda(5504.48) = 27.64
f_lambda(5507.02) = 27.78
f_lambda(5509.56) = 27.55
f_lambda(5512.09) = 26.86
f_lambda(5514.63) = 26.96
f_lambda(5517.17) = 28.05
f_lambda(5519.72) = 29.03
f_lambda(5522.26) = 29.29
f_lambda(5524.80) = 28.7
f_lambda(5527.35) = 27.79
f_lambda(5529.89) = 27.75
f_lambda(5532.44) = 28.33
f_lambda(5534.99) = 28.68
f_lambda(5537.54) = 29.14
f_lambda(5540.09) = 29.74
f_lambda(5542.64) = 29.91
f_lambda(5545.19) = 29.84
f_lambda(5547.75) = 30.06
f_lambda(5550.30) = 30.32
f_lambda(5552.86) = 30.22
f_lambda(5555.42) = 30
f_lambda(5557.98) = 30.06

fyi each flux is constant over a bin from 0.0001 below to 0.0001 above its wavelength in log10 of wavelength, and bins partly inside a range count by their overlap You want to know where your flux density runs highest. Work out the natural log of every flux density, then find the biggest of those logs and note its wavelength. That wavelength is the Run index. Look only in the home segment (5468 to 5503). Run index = 5491.82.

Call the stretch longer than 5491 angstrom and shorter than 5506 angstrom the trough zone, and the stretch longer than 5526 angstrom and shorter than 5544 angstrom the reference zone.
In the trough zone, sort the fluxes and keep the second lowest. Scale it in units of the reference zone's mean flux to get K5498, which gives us 0.963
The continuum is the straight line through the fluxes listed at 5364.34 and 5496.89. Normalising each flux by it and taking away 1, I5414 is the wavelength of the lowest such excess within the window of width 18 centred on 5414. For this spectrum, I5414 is 5406.51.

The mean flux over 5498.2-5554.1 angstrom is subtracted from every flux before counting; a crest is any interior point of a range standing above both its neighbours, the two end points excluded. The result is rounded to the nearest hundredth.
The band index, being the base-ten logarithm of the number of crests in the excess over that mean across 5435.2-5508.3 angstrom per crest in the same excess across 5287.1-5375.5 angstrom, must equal 0.10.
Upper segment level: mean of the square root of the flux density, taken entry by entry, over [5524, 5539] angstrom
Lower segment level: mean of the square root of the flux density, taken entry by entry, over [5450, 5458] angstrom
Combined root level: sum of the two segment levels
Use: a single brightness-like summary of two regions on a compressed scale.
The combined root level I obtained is 10.5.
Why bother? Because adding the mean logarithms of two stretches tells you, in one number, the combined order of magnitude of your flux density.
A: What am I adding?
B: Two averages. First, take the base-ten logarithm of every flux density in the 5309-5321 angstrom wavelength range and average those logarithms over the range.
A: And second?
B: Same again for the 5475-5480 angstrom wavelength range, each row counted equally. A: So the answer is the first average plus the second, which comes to 2.89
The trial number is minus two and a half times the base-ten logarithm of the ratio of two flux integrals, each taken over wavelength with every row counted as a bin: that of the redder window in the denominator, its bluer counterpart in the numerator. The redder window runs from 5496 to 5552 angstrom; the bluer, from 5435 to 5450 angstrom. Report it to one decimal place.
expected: 1.5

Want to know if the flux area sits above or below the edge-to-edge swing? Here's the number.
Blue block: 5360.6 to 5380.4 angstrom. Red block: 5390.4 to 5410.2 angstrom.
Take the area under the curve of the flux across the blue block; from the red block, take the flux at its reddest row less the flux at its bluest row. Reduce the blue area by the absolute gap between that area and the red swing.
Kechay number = -2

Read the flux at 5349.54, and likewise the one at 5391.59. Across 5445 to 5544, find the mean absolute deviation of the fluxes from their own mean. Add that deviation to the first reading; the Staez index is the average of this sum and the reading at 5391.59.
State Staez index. 26.7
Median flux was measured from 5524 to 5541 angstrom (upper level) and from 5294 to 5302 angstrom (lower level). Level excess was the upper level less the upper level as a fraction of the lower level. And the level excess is 27.5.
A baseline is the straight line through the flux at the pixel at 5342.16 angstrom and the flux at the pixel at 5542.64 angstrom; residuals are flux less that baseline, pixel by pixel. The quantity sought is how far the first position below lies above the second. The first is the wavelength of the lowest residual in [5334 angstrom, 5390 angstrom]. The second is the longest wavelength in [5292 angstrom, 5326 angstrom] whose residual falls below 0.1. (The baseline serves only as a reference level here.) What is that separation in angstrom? 46.8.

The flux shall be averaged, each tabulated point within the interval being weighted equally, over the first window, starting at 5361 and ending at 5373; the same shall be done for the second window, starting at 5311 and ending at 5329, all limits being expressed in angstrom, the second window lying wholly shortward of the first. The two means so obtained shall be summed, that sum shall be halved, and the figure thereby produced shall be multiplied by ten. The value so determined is 261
